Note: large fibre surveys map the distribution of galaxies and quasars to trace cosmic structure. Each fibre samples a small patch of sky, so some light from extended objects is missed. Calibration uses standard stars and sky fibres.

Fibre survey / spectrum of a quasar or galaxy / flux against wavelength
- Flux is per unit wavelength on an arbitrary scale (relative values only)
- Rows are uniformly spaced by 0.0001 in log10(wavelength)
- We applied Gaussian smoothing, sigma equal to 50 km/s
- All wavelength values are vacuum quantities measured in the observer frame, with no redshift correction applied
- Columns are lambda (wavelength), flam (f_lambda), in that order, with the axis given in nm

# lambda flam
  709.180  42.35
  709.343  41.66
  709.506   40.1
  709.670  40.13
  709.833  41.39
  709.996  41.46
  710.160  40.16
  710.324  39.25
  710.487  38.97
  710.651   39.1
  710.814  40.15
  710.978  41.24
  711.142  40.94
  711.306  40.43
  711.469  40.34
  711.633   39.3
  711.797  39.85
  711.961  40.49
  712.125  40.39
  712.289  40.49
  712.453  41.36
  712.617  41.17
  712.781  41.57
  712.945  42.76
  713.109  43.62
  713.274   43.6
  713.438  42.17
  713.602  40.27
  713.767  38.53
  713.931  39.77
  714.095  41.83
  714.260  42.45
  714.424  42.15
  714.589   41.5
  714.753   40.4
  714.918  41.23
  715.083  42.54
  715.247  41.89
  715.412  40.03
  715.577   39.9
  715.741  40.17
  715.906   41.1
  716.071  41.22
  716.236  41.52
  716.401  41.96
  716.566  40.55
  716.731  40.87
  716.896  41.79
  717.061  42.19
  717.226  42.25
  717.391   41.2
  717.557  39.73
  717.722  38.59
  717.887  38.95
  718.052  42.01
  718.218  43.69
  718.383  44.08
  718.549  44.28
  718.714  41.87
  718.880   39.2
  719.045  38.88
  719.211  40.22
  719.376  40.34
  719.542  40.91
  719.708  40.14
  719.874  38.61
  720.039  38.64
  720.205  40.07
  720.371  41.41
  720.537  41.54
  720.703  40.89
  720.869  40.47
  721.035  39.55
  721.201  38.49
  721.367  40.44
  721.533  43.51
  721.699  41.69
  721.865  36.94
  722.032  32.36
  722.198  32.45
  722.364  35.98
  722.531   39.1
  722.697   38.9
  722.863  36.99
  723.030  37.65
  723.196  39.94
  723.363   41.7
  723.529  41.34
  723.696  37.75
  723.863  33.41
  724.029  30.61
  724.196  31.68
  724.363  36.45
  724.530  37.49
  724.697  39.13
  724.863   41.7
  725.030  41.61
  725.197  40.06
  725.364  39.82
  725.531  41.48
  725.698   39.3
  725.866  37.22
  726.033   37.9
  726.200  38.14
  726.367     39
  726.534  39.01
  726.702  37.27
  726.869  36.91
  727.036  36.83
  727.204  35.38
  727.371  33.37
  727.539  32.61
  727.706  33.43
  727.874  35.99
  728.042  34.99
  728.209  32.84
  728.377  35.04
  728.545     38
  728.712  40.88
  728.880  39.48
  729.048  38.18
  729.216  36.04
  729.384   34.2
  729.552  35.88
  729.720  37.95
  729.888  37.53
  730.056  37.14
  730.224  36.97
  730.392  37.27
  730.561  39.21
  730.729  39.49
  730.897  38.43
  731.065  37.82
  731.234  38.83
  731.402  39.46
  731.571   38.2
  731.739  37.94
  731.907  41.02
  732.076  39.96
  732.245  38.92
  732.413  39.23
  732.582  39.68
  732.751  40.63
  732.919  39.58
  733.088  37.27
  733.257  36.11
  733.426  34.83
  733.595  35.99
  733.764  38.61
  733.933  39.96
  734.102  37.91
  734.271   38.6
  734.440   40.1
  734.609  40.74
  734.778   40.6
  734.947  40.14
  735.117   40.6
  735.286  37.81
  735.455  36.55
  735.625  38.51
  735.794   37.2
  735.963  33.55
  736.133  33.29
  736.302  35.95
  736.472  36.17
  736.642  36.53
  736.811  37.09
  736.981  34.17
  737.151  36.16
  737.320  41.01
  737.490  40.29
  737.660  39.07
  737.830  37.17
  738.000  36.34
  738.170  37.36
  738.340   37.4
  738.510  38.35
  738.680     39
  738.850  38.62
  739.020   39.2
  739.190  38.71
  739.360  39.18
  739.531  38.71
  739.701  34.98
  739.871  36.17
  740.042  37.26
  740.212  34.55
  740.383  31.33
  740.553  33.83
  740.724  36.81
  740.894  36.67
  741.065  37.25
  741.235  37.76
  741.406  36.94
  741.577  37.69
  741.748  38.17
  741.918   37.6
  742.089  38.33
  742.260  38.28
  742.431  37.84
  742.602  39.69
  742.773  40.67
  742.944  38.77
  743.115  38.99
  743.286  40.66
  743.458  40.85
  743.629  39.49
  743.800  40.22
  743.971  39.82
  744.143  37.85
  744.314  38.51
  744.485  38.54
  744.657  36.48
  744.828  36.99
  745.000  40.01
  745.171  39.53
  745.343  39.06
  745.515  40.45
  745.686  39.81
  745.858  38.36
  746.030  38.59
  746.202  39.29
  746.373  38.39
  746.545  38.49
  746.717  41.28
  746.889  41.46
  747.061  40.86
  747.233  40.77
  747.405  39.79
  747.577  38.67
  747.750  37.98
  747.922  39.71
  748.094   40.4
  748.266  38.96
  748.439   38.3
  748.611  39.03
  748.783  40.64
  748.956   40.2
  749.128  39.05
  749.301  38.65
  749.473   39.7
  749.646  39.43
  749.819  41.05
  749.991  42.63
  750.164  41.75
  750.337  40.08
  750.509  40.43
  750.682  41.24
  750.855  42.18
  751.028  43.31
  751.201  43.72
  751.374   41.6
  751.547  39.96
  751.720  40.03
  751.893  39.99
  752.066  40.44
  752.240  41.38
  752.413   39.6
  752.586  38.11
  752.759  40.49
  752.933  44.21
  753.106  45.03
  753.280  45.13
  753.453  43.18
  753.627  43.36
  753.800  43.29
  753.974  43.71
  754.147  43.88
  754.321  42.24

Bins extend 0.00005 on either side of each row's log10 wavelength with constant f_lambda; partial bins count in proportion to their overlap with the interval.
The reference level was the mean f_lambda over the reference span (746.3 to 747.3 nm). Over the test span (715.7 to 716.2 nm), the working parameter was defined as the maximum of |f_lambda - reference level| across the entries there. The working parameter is 1.0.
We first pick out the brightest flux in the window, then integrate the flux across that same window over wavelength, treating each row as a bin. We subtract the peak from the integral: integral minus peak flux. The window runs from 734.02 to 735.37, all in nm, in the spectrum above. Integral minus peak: 13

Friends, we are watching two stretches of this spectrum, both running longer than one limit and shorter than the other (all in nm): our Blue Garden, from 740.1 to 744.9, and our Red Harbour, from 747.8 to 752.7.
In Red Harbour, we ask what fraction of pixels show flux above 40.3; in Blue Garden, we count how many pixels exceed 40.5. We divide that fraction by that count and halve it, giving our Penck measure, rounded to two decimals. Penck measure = 0.08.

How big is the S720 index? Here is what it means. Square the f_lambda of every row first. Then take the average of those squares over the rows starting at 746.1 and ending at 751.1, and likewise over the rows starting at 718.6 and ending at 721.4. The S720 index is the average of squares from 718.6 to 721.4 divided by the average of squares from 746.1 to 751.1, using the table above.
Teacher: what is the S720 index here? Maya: 1.00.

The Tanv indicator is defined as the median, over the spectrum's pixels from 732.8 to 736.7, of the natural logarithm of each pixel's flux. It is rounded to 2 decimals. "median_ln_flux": 3.63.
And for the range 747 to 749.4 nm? 3.67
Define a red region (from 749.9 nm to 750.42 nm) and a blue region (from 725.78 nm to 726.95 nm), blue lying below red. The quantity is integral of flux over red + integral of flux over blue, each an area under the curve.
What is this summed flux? 66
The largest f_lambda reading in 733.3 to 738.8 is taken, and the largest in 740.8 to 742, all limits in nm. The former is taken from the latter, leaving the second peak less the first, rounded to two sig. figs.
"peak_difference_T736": -2.8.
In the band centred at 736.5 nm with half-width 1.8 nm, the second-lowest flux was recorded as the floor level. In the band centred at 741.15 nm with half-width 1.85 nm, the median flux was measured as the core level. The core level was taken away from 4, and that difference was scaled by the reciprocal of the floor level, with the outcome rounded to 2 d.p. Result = -1.00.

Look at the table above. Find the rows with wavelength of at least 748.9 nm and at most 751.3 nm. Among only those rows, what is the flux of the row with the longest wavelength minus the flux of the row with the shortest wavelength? 3.5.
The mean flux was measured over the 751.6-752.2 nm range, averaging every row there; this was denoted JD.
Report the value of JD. 40.2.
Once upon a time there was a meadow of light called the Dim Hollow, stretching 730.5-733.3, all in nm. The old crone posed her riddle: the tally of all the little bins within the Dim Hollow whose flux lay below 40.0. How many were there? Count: 15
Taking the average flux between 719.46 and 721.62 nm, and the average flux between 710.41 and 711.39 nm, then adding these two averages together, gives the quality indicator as 80.5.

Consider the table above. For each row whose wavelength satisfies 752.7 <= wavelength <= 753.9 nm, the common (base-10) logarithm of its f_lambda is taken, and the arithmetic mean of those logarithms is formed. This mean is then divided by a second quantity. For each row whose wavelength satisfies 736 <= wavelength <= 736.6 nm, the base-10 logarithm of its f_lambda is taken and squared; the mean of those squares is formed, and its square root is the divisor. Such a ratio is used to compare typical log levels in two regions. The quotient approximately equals 1.060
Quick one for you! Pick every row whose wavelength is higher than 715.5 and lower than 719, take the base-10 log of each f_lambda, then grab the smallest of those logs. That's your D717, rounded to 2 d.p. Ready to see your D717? 1.59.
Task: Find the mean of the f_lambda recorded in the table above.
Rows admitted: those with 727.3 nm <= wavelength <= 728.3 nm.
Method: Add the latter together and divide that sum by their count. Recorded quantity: 33.9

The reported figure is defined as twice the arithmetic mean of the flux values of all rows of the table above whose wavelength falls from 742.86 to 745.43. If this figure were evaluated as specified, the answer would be 78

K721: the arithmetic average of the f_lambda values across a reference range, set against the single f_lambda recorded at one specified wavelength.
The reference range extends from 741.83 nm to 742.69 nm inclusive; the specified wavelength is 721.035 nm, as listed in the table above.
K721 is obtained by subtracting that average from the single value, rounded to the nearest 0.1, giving 1.2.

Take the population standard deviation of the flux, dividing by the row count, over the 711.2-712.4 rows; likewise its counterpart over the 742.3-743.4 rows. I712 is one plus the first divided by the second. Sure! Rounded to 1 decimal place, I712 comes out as 1.4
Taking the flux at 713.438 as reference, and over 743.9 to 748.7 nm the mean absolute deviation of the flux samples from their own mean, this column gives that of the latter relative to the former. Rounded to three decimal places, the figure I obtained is 0.023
